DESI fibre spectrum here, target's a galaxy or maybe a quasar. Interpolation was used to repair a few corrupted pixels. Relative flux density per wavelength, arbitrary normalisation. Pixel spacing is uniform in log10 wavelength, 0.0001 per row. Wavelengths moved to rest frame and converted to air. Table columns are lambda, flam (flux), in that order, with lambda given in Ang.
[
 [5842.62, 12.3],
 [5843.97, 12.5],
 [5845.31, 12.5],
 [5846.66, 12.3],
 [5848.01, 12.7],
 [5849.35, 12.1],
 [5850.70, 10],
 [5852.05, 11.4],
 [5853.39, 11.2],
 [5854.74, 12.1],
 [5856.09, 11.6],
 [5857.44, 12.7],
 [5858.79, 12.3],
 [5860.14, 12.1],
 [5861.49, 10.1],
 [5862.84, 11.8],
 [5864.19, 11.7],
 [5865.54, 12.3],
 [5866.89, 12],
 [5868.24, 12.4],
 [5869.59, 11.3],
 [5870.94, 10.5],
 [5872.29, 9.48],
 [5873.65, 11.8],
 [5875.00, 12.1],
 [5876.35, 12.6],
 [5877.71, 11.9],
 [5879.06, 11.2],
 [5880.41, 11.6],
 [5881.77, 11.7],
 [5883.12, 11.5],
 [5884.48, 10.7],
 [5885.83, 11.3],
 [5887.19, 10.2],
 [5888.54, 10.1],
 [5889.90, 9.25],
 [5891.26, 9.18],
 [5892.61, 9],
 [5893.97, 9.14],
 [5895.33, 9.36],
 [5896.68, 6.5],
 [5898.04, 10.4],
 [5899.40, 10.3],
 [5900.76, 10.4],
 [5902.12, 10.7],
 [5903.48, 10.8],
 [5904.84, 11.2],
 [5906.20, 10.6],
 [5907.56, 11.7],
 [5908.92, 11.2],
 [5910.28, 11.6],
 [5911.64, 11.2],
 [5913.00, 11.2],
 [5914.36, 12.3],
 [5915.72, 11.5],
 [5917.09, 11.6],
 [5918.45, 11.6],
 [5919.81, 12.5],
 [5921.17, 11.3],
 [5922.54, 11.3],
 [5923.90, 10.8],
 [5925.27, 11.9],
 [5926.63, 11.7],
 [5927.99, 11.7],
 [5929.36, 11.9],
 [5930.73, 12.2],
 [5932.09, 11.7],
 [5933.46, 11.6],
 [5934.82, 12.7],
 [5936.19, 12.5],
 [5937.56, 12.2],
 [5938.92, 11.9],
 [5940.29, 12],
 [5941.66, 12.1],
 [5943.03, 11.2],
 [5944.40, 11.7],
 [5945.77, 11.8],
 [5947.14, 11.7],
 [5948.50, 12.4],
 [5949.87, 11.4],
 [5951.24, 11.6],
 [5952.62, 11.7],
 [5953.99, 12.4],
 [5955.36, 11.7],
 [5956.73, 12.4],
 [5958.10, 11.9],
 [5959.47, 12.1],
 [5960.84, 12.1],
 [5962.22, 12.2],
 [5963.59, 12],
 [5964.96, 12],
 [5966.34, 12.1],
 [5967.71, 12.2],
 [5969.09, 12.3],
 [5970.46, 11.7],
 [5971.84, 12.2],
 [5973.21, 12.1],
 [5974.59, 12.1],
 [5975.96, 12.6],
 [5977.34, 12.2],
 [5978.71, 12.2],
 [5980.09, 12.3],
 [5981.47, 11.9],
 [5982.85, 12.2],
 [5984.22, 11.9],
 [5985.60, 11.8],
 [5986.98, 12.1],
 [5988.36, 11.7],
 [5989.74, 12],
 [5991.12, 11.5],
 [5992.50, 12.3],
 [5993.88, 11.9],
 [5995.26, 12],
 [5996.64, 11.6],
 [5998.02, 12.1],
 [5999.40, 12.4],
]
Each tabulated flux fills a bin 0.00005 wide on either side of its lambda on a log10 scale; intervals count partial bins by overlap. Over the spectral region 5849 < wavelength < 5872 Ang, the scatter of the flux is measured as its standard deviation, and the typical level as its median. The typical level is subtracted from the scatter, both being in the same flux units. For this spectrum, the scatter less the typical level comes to -11.0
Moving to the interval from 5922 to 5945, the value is -11.4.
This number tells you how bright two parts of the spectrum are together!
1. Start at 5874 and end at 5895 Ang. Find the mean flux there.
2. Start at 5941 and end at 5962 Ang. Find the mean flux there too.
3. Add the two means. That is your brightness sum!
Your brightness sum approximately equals 22.6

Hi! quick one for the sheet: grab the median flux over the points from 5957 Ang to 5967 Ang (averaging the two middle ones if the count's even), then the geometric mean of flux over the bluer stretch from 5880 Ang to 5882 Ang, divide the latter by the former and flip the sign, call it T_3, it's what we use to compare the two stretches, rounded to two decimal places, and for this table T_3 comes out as -0.96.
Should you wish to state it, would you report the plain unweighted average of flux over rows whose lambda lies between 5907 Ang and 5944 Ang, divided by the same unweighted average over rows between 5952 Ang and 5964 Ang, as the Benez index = 0.97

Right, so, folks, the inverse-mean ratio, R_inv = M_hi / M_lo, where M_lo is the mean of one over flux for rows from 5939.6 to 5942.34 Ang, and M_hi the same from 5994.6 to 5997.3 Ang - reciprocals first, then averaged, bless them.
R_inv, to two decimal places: 1.02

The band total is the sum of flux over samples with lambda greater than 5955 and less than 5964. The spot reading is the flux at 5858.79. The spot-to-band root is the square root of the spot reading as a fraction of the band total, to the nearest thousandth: 0.382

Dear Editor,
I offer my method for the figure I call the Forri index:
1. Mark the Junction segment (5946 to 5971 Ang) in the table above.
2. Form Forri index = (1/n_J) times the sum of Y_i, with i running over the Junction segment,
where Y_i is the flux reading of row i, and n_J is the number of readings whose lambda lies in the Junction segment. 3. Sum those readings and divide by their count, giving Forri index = 12.0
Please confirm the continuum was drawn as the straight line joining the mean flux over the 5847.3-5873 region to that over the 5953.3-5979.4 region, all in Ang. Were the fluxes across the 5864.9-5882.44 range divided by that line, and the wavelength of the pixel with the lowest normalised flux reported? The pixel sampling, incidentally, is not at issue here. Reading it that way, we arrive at 5872.29 Ang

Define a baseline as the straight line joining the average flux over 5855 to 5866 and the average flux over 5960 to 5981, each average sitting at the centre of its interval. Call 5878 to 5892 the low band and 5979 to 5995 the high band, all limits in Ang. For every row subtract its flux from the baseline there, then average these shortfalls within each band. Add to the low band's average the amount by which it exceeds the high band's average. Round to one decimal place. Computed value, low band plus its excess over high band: 2.2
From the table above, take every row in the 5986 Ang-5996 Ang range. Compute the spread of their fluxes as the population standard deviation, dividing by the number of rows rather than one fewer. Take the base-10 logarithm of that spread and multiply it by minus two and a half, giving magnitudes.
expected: 1.53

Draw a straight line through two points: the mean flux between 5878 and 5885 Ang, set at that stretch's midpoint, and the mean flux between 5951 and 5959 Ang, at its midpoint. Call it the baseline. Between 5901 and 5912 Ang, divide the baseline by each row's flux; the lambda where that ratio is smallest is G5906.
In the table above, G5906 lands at 5907.56 Ang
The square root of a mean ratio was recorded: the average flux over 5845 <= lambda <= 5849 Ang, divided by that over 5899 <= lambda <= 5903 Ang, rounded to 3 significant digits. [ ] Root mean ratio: 1.09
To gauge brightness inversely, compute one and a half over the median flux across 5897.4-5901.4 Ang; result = 0.144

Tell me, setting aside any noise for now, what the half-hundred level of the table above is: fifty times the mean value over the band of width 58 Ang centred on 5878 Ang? 547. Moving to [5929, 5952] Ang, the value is 596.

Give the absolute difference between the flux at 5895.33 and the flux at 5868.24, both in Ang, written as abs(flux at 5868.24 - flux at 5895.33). 3.0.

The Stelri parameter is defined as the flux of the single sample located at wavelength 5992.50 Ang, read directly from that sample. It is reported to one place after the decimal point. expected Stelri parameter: 12.3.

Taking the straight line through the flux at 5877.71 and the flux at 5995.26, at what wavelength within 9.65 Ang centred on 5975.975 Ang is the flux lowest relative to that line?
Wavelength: 5974.59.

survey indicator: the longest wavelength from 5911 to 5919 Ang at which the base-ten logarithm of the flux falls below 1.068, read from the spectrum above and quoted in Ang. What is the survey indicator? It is 5918.45 Ang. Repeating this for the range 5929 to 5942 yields 5933.46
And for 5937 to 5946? 5943.03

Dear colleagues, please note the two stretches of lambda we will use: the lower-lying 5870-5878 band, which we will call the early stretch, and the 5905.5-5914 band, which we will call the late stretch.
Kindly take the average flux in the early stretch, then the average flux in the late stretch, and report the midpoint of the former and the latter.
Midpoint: 11.3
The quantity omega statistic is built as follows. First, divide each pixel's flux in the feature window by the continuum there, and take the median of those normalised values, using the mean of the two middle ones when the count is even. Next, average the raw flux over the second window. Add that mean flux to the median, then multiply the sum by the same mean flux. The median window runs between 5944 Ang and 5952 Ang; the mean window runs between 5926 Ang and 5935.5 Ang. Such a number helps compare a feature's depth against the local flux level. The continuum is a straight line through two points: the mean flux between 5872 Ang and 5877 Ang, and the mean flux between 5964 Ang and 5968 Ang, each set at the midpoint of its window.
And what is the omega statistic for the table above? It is 154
